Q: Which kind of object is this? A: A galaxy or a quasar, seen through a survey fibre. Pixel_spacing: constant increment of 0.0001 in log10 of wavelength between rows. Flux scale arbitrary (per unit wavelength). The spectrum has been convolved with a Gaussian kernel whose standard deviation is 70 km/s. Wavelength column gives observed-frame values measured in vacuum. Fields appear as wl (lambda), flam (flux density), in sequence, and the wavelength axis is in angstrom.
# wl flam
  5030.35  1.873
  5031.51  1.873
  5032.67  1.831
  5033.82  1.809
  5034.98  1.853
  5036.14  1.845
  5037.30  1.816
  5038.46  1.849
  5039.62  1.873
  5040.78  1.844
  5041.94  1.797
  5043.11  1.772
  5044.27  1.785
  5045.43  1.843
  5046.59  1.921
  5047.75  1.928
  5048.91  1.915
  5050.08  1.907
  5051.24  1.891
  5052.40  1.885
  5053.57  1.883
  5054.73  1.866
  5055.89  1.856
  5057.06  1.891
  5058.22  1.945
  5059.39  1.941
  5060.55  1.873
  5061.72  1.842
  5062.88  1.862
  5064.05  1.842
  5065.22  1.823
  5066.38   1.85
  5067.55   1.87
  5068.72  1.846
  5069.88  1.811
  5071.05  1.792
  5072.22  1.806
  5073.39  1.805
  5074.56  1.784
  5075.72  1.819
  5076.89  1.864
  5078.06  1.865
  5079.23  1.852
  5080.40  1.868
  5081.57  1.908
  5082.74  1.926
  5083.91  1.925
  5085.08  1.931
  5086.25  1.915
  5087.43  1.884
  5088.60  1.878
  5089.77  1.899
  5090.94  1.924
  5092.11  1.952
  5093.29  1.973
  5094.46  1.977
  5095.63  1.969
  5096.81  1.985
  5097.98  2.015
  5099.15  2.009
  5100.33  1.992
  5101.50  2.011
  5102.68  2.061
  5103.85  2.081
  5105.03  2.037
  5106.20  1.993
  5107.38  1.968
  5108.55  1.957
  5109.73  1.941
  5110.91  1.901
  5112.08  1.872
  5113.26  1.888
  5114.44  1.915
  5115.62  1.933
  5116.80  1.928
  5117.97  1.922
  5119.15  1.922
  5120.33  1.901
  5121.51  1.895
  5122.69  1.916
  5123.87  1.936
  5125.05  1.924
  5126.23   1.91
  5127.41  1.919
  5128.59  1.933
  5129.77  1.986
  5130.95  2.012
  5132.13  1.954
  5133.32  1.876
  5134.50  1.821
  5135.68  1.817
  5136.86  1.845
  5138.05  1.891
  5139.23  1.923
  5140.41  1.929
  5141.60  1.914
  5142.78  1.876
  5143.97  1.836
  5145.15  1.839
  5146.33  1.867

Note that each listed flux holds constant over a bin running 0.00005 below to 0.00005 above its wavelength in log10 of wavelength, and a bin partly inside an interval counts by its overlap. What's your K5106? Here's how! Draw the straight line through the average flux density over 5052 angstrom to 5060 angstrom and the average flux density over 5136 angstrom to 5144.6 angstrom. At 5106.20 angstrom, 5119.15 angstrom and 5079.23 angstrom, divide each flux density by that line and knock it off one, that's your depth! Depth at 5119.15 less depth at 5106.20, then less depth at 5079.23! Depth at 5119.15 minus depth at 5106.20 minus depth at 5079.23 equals 0.02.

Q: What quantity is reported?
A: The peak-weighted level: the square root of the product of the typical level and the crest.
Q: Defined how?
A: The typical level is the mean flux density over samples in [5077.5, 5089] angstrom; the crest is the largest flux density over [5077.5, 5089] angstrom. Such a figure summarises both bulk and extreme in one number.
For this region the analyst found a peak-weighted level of 1.91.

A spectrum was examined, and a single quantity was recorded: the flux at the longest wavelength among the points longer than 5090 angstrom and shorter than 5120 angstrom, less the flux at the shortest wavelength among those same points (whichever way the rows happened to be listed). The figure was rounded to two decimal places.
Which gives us 0.00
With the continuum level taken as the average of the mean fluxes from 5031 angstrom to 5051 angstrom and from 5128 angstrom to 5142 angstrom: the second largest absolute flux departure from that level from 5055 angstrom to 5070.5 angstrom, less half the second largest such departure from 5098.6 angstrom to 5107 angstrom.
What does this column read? -0.03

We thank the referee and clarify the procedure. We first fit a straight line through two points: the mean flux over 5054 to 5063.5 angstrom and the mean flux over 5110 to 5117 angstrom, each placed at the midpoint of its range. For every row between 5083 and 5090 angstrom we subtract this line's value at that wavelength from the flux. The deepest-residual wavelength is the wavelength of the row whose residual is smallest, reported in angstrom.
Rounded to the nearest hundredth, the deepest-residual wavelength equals 5088.60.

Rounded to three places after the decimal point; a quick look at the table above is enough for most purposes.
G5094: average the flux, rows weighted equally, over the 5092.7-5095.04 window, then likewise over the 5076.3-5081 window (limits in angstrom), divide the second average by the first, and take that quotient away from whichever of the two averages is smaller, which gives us 0.919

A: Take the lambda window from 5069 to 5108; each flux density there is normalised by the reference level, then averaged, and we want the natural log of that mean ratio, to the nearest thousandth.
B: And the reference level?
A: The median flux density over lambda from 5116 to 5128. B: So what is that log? 0.002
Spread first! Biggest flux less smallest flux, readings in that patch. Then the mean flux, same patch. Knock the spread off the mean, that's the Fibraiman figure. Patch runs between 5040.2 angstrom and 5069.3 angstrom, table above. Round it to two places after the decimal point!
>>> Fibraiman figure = 1.69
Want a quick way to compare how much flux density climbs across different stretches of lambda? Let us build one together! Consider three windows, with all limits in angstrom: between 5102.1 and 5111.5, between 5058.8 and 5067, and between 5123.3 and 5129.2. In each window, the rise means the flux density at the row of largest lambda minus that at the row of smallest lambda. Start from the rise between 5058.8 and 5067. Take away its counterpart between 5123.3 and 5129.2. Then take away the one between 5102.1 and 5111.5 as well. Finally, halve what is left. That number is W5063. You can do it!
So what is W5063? 0.036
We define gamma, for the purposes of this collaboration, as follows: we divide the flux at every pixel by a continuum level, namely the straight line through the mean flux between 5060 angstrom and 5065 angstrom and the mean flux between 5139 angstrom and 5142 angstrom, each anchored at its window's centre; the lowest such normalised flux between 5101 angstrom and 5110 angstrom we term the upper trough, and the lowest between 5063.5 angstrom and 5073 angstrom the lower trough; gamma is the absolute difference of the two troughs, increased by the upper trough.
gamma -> 1.09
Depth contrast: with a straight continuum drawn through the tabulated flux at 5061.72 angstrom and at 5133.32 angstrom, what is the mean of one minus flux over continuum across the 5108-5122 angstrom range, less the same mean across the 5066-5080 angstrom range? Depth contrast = -0.03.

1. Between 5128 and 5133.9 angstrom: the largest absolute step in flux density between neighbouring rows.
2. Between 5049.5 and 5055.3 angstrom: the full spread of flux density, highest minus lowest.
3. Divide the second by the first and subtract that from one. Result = 0.5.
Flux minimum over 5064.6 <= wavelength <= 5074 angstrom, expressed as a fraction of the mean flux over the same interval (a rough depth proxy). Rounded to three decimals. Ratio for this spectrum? 0.982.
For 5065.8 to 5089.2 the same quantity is 0.959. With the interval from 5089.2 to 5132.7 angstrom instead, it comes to 0.958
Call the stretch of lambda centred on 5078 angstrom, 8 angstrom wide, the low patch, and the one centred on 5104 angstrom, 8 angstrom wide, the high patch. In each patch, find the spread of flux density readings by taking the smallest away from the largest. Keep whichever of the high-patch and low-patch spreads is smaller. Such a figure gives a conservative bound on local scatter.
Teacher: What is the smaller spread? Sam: 0.11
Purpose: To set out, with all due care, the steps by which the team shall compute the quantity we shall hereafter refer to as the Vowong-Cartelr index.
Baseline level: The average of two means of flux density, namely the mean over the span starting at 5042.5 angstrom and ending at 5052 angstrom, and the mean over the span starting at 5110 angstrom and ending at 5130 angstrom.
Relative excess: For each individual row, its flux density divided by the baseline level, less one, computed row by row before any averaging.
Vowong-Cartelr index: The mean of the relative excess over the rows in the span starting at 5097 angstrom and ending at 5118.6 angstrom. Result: 0.039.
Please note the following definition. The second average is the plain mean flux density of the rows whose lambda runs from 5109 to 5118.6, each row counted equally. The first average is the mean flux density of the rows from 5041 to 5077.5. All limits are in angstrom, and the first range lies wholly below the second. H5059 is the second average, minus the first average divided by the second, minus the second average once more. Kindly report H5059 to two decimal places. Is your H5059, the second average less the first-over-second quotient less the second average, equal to -0.97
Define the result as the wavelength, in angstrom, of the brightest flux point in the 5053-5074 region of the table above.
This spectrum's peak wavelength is 5058.22 angstrom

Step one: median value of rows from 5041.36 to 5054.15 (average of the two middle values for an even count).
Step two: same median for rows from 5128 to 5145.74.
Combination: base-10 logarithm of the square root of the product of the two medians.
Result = 0.2760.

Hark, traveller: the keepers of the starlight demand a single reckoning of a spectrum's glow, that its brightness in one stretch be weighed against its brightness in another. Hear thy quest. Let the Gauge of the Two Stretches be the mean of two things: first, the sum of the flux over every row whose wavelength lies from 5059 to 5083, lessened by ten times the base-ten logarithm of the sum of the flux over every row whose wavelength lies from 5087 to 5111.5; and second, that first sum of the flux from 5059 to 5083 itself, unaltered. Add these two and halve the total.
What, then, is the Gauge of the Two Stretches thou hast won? 30.8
